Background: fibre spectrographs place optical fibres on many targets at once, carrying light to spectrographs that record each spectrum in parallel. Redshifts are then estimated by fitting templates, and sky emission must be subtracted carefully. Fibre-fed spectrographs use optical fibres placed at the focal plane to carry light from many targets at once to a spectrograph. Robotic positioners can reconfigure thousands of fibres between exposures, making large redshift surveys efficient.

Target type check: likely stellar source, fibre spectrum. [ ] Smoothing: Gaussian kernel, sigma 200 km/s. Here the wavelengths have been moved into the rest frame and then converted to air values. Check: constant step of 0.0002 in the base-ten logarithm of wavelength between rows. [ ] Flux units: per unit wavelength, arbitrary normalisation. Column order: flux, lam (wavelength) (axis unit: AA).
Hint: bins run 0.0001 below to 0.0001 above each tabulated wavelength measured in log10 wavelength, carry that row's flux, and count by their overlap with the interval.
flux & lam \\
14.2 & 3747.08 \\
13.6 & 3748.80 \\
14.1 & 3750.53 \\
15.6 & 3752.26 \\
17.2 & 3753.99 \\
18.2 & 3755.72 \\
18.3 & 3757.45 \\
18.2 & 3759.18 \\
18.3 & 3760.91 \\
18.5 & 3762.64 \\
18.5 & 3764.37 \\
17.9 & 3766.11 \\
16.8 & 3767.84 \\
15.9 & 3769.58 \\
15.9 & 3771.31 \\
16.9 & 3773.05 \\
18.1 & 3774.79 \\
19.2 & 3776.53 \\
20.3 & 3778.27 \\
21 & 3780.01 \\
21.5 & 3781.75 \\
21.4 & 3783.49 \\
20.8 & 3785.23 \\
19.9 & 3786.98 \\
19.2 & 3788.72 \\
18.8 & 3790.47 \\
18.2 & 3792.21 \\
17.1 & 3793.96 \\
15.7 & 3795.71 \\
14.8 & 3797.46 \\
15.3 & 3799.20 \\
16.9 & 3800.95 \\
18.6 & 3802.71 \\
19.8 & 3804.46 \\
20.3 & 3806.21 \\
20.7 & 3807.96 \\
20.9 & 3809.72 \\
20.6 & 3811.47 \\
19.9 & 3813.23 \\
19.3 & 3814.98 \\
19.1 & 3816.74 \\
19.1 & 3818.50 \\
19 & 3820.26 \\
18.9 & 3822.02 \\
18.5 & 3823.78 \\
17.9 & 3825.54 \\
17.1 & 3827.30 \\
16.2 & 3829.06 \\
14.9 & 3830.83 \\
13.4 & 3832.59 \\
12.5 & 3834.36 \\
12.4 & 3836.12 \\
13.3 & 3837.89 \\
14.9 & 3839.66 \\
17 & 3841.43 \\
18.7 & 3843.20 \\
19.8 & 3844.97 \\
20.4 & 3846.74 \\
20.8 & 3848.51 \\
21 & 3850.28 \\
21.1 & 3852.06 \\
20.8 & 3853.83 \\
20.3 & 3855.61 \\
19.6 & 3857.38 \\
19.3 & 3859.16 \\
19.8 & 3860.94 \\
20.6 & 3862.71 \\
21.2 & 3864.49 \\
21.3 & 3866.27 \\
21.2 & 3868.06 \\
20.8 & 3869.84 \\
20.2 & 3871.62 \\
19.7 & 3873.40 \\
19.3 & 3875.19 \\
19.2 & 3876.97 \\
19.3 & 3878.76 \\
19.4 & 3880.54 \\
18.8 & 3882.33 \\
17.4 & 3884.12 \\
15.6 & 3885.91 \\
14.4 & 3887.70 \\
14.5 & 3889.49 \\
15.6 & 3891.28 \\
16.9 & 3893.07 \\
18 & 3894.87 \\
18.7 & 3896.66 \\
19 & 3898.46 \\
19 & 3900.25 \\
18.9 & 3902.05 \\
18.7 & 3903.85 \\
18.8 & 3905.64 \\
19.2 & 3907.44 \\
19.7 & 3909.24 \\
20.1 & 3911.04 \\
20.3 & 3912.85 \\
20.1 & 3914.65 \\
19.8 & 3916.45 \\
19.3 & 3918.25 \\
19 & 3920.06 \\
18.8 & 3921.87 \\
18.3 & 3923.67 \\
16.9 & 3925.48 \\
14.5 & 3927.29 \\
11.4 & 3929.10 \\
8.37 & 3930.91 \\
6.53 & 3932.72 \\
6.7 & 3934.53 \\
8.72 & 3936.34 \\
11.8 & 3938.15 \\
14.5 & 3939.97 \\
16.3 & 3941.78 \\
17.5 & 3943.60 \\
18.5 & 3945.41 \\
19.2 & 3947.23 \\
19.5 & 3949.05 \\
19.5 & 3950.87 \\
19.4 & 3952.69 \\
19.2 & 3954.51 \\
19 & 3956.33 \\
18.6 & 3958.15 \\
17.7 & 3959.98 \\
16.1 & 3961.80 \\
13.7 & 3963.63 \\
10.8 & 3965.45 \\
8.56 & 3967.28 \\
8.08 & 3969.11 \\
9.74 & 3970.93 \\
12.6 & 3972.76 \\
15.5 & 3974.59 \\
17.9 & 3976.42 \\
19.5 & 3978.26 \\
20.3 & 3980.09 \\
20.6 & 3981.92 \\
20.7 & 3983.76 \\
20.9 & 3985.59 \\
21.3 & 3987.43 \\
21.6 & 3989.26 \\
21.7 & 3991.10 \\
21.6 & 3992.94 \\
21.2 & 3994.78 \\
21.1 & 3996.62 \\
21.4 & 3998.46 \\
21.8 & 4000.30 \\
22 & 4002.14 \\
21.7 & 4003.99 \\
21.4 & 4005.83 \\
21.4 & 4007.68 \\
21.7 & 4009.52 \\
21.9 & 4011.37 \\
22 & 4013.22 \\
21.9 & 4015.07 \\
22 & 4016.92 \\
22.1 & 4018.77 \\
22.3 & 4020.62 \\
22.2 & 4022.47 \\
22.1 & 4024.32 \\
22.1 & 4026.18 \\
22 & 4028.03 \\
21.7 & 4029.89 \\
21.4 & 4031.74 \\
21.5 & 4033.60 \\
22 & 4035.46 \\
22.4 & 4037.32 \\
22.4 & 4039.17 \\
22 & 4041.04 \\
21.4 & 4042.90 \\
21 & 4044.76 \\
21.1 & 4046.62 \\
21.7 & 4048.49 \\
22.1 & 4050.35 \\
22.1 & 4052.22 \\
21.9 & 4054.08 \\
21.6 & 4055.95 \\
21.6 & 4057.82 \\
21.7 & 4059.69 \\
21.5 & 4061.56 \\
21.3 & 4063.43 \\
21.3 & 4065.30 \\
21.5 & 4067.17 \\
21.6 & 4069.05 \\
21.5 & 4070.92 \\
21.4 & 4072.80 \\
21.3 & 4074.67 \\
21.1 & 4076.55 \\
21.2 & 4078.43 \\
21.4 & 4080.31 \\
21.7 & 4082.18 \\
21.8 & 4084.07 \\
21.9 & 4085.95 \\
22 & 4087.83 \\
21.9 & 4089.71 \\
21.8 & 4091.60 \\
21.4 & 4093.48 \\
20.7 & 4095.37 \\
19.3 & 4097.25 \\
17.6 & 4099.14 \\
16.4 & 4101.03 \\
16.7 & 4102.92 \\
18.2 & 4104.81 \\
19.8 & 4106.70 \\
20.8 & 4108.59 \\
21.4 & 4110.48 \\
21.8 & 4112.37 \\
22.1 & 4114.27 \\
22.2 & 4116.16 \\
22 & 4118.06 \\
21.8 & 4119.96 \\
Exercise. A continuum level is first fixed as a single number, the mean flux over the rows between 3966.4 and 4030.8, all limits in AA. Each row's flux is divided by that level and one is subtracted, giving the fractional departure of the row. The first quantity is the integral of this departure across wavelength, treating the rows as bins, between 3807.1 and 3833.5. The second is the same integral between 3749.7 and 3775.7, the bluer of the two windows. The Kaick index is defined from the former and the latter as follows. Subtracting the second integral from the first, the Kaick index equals 1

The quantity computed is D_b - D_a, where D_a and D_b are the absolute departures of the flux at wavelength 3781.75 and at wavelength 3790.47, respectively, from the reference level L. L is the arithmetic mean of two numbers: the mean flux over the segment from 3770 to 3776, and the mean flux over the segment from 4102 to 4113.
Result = -2.7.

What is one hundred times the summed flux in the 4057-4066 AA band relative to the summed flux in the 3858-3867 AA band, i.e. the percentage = 105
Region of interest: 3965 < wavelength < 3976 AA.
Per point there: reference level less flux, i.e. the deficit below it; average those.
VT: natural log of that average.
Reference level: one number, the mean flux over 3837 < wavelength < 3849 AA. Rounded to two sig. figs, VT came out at 1.9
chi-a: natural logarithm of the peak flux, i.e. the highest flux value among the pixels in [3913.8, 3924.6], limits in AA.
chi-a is 3.00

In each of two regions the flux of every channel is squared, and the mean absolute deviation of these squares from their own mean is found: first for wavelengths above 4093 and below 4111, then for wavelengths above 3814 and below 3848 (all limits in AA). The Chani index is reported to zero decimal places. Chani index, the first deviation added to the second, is 134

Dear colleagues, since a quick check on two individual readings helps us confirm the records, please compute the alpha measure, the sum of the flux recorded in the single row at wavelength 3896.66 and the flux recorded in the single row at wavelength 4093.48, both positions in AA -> 40.1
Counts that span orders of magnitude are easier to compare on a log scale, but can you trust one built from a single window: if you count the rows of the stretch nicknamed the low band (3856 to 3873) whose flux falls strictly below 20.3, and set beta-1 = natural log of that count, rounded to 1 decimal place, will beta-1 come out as 1.4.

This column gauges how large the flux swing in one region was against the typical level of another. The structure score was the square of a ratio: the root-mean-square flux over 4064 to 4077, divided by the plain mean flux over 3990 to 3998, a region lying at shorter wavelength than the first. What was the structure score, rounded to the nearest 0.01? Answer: 1.00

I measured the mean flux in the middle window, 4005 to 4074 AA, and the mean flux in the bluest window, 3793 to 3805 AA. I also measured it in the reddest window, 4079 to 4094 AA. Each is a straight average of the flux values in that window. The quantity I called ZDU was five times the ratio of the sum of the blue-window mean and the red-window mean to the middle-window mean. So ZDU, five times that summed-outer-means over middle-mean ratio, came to 8.9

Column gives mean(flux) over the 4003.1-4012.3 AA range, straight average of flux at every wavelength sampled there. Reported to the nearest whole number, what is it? 22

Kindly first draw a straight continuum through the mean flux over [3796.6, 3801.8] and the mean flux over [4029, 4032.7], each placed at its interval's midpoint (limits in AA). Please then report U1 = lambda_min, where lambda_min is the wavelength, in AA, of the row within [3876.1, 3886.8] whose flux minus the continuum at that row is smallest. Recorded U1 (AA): 3885.91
